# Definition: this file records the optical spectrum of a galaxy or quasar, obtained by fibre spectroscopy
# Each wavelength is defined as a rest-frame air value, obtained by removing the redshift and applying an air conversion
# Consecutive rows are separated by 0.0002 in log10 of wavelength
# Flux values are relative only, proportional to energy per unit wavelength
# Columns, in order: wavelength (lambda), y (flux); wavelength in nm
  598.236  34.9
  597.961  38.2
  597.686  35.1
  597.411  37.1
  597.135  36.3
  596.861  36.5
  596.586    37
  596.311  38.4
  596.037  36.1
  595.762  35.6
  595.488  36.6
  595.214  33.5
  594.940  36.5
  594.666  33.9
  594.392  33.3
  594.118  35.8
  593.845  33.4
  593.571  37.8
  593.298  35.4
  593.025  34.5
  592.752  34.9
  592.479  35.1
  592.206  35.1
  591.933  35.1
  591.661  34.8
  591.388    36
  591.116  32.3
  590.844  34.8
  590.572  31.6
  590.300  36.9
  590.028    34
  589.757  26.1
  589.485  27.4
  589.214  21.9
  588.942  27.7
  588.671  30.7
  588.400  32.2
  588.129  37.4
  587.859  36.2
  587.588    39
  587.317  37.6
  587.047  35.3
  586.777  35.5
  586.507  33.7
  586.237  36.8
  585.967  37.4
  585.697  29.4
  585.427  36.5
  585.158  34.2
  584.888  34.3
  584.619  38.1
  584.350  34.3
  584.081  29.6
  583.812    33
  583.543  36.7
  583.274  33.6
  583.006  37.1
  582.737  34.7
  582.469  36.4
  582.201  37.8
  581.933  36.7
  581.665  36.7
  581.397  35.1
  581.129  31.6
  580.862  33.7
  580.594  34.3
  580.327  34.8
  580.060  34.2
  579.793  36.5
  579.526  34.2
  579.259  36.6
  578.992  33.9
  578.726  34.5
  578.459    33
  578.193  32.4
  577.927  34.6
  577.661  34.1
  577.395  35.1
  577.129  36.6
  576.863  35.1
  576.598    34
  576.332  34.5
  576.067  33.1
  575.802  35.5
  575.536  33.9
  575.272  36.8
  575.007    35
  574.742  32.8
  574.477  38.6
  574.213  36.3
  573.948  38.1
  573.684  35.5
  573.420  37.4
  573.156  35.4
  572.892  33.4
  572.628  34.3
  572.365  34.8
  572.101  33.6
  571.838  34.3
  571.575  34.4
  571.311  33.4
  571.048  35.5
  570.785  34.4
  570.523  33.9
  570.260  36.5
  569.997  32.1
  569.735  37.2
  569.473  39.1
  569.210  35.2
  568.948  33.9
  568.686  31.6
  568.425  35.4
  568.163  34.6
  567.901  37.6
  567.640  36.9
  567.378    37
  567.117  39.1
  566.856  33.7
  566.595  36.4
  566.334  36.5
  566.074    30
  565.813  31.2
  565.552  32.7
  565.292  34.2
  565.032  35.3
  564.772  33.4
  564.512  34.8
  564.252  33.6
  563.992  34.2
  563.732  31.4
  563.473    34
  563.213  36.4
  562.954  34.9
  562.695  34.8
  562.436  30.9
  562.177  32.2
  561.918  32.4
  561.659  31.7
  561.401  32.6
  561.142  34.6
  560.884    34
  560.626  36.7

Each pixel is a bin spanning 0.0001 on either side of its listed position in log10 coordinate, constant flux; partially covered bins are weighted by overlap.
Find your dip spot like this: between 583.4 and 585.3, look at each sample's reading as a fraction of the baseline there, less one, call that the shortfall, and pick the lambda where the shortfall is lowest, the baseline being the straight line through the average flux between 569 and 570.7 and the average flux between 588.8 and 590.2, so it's 584.081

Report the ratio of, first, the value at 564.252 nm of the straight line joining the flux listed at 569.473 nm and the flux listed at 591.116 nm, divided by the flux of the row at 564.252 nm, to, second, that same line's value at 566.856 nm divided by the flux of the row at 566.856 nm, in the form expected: 1.024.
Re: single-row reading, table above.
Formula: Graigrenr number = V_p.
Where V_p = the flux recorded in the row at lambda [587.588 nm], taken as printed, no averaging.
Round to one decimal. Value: 39.0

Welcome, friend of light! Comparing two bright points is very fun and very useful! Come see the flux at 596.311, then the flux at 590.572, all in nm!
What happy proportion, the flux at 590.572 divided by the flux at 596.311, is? 0.82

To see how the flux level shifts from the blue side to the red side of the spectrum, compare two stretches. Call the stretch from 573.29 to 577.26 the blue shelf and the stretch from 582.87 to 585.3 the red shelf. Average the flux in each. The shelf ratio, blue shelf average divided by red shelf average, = 1.03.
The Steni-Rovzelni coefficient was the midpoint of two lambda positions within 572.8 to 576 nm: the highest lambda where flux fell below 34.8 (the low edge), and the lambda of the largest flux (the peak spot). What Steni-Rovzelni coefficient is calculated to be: 575.01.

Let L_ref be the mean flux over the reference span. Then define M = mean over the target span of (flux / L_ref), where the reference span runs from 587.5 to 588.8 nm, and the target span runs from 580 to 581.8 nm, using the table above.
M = 0.98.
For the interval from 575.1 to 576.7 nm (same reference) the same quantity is 0.99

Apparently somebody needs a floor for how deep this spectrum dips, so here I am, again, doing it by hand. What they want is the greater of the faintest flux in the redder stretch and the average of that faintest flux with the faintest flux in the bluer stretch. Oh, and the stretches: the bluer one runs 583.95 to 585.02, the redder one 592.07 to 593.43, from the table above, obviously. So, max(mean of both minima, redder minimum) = 34.5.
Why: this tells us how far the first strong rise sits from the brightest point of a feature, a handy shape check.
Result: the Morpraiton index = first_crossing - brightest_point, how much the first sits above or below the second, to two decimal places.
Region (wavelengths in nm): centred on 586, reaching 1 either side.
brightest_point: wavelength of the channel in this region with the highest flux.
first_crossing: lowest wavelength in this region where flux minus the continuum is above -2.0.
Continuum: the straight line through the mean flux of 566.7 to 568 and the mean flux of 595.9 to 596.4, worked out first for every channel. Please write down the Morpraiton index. -0.54 nm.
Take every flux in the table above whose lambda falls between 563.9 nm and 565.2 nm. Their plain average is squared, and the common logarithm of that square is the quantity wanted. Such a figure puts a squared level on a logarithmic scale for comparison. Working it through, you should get 3.07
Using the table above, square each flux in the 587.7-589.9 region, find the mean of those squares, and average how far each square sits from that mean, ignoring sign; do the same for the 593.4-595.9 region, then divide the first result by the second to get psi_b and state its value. 2.5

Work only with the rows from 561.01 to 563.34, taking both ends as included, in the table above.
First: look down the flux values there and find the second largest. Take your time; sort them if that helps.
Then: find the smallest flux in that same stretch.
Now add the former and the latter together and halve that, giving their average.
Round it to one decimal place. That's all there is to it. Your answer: 32.9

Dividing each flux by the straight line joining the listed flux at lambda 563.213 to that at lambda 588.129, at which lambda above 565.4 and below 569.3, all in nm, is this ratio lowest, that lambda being 566.074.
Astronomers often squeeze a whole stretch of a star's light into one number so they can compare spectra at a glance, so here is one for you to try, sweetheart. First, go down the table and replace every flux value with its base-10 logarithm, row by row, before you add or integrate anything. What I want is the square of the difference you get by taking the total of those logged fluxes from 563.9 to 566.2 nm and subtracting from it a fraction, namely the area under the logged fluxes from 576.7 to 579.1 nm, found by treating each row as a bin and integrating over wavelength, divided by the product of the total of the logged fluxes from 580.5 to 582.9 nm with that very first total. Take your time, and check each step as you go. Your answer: 187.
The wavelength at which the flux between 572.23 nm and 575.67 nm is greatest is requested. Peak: 574.477 nm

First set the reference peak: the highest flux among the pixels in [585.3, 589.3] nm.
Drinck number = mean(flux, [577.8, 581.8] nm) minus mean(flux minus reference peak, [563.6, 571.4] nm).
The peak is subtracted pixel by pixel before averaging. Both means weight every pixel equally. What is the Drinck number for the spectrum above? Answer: 38.7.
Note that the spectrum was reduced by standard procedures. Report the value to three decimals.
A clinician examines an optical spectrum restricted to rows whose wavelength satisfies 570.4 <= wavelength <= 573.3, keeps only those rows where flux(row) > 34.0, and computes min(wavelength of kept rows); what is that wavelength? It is 570.785 nm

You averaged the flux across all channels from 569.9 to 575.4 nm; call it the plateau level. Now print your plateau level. 35.1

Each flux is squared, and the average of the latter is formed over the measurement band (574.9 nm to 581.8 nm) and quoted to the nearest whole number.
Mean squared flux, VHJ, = 1199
